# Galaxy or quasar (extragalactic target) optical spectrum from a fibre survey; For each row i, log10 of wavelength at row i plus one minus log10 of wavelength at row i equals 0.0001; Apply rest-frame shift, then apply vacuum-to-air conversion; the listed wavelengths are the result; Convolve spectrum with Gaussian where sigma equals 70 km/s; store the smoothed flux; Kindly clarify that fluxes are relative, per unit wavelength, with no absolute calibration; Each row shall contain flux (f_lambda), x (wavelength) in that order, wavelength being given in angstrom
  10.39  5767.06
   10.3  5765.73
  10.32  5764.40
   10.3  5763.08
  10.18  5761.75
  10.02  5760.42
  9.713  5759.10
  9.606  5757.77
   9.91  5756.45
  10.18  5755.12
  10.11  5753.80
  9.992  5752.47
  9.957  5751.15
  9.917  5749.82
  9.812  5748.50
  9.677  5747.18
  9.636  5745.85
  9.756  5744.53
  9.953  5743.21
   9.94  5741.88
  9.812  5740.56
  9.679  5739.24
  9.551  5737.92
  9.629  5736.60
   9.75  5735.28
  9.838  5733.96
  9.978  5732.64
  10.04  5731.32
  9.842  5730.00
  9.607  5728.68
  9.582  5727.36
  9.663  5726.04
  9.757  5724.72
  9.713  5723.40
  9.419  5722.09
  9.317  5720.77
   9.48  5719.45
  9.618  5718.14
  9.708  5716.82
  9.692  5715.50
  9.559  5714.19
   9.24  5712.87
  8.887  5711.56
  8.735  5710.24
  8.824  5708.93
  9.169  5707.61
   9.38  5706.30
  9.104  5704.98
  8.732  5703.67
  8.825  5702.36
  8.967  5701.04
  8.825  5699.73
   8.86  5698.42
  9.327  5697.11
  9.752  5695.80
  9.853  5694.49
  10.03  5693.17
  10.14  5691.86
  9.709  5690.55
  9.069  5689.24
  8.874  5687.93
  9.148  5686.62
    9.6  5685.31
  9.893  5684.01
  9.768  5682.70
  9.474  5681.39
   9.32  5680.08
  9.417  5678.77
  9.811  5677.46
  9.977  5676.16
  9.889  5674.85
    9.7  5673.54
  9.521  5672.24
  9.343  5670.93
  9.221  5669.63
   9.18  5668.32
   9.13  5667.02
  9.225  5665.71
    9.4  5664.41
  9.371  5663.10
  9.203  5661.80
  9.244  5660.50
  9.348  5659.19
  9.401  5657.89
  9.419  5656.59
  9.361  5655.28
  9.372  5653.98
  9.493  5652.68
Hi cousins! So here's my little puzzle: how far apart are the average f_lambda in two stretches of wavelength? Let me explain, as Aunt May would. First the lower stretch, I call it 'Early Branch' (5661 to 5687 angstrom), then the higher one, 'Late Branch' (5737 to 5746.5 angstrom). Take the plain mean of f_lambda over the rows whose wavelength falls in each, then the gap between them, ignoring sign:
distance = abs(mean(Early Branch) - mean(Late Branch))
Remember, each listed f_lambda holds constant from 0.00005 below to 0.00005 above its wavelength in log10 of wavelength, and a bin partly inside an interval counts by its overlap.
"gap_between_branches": 0.28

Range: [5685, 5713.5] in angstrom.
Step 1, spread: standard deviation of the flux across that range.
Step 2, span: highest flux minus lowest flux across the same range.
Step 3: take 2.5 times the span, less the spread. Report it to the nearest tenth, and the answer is 3.1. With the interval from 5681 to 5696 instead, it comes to 2.8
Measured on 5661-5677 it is 1.8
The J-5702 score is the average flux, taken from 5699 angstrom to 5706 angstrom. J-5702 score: 8.9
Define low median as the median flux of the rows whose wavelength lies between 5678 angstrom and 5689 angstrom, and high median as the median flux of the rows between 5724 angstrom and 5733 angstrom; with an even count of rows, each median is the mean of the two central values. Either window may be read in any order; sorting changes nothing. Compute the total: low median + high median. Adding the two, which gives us 19.2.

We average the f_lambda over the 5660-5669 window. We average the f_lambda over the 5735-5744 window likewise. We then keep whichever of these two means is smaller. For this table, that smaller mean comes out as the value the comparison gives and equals 9.25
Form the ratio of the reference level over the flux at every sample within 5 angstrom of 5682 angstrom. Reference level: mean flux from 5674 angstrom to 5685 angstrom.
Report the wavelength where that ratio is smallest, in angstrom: 5684.01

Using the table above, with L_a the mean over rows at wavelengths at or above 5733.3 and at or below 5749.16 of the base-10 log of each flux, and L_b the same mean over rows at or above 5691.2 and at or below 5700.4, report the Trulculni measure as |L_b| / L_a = 0.99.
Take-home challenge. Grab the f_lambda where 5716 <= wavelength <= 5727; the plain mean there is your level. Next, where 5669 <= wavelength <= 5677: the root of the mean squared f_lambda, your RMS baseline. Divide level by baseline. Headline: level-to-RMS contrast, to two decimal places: 1.00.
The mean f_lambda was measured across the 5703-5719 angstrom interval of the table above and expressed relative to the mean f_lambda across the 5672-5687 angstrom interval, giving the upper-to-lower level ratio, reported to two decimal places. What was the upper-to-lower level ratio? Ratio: 0.96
